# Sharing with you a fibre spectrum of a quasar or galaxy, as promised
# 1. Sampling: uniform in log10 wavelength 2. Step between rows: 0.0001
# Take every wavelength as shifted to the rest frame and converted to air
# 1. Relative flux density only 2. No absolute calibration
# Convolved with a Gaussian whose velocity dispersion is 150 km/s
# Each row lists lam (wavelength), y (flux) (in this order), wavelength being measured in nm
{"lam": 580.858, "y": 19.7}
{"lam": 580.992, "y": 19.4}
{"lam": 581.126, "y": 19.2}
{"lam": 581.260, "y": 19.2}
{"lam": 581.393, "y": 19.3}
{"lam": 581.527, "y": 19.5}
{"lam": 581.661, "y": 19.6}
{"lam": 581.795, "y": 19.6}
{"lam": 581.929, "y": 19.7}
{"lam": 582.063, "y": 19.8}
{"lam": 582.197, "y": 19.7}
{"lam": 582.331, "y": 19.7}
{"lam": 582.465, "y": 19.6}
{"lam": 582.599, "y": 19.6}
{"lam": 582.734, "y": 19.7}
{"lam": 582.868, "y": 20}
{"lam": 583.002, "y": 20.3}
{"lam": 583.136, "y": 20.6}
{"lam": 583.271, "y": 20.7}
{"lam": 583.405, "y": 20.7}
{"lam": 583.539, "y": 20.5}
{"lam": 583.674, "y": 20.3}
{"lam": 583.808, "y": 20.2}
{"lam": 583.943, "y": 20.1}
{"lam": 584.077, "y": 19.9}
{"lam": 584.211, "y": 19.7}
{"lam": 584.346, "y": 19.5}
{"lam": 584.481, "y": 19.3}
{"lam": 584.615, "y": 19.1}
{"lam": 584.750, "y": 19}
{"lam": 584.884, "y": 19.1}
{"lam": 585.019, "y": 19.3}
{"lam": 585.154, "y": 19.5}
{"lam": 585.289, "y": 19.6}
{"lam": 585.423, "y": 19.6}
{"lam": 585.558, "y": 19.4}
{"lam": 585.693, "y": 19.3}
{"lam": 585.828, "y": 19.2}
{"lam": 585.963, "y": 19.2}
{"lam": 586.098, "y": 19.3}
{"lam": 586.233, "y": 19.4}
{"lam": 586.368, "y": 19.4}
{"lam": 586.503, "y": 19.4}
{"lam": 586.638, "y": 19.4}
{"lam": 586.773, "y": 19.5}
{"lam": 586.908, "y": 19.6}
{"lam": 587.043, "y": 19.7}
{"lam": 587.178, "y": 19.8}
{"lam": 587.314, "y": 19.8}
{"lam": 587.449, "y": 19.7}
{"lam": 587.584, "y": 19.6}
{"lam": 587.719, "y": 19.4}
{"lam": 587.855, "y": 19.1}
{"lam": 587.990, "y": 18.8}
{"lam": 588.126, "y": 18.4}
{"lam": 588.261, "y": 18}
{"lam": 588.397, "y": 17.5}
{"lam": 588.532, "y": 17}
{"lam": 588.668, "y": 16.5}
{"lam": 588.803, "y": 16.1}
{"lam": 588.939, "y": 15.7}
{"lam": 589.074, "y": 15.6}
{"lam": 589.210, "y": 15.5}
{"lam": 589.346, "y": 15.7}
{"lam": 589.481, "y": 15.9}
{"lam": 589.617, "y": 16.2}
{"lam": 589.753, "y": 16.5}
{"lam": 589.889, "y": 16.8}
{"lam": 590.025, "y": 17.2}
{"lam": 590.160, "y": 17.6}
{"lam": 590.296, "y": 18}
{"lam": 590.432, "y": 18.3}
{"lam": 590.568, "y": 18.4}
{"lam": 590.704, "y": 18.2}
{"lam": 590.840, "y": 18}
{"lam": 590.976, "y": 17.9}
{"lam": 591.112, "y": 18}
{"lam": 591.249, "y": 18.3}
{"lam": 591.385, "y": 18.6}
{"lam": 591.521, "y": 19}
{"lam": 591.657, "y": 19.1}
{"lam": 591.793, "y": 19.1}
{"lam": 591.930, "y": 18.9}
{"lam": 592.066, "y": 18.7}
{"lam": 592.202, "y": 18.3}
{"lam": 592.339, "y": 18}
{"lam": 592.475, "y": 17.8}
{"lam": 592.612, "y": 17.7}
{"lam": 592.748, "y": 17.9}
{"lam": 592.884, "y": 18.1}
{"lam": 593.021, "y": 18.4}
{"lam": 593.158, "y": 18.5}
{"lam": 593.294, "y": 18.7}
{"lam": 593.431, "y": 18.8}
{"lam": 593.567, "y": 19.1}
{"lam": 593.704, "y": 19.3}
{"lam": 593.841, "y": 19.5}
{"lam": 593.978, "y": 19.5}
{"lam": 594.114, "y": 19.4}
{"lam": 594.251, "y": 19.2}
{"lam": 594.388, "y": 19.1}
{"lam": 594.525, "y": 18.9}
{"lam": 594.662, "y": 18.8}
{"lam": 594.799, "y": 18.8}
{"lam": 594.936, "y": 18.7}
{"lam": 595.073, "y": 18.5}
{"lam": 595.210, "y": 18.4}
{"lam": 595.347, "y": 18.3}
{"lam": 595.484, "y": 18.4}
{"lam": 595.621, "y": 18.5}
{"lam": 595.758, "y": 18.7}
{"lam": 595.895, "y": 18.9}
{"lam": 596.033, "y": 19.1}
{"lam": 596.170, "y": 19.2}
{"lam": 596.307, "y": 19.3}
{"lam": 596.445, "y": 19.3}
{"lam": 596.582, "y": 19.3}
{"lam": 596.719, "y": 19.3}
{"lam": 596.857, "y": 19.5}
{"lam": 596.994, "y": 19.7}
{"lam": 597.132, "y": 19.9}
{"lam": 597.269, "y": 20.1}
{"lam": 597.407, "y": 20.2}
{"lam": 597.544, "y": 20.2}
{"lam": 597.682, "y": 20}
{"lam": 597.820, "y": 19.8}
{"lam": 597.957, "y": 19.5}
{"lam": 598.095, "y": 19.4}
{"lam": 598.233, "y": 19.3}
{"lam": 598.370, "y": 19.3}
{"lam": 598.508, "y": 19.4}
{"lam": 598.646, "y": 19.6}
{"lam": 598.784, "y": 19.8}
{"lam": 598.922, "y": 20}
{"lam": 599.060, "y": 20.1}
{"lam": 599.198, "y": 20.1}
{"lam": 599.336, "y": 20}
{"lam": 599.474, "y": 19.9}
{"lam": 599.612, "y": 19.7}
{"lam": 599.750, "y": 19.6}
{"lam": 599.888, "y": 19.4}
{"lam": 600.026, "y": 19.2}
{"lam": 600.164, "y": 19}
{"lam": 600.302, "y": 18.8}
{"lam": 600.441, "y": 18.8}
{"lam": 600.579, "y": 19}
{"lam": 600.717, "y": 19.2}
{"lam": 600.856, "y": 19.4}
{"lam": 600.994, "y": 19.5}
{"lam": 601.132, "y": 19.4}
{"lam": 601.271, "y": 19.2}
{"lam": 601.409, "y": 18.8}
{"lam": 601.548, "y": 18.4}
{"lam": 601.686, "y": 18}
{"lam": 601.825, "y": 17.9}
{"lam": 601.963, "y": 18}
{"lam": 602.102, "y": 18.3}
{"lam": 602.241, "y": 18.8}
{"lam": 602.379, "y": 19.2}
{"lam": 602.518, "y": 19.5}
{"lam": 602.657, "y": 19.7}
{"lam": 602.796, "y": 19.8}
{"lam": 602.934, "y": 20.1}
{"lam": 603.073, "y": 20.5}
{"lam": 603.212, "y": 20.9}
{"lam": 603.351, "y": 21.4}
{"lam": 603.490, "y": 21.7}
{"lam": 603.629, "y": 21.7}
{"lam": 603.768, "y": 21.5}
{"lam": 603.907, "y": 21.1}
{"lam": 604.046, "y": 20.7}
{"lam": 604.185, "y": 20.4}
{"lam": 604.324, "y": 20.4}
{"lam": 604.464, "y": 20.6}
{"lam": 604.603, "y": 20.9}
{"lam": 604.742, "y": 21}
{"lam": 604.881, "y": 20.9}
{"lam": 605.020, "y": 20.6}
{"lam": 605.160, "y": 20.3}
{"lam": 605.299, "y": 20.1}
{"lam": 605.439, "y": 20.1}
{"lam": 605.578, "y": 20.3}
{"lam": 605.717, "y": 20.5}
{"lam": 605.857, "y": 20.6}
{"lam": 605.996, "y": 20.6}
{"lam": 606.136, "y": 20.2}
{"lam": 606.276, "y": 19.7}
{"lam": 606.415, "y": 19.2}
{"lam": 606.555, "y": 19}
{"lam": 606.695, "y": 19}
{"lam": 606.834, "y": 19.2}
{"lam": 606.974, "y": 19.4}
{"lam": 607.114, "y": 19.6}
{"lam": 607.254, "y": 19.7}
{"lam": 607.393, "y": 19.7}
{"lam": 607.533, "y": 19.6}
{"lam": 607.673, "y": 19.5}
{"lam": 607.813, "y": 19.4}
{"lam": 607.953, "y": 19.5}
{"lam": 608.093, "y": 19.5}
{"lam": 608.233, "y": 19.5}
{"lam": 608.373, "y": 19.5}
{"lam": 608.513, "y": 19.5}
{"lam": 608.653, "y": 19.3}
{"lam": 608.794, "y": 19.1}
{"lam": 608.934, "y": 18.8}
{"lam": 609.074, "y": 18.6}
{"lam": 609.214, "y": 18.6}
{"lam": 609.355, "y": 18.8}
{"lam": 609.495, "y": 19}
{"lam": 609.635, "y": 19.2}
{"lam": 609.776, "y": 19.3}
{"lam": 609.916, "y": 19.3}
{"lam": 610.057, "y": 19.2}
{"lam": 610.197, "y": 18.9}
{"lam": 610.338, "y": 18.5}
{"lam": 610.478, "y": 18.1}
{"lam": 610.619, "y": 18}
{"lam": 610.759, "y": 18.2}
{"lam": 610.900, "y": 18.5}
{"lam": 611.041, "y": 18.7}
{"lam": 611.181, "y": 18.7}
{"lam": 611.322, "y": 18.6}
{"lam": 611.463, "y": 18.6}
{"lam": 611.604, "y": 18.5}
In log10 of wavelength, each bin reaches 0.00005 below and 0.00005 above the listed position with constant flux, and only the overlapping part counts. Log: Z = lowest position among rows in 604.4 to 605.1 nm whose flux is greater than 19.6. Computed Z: 604.464 nm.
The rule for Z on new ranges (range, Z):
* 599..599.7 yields 599.060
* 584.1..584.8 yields 584.211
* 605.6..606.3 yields 605.717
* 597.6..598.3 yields 597.682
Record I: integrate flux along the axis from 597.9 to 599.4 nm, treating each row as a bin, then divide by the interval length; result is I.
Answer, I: 19.7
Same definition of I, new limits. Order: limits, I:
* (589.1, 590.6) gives 16.8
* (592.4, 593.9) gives 18.5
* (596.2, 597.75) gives 19.7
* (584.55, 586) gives 19.3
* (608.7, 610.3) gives 19.0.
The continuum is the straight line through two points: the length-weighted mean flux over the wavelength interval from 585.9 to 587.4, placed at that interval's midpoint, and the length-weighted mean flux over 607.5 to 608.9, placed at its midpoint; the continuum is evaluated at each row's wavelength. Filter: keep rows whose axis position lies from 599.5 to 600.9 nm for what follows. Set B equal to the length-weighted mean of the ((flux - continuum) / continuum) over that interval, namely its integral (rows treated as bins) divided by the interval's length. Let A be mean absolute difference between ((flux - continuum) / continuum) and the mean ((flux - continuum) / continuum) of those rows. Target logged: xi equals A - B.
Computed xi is 0.024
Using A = 0.013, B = -0.01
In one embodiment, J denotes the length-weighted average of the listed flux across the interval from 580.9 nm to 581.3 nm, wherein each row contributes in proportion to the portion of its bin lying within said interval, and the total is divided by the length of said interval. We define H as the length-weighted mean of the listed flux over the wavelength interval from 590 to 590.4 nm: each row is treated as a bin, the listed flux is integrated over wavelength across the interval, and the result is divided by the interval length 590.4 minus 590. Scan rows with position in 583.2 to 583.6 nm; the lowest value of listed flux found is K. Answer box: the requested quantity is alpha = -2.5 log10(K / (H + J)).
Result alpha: 0.64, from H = 17.7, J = 19.3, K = 20.5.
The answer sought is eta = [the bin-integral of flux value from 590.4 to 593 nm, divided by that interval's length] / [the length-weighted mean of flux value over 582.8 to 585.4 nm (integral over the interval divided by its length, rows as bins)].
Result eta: 0.92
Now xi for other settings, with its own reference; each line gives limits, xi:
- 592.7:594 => 0.060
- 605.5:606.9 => 0.010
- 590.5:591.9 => 0.072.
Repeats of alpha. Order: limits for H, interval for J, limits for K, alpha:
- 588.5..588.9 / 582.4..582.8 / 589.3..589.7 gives 0.90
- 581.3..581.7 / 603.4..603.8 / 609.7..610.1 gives 0.83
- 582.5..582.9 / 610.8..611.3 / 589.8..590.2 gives 0.89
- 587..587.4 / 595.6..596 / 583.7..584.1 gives 0.72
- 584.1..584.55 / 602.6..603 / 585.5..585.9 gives 0.78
